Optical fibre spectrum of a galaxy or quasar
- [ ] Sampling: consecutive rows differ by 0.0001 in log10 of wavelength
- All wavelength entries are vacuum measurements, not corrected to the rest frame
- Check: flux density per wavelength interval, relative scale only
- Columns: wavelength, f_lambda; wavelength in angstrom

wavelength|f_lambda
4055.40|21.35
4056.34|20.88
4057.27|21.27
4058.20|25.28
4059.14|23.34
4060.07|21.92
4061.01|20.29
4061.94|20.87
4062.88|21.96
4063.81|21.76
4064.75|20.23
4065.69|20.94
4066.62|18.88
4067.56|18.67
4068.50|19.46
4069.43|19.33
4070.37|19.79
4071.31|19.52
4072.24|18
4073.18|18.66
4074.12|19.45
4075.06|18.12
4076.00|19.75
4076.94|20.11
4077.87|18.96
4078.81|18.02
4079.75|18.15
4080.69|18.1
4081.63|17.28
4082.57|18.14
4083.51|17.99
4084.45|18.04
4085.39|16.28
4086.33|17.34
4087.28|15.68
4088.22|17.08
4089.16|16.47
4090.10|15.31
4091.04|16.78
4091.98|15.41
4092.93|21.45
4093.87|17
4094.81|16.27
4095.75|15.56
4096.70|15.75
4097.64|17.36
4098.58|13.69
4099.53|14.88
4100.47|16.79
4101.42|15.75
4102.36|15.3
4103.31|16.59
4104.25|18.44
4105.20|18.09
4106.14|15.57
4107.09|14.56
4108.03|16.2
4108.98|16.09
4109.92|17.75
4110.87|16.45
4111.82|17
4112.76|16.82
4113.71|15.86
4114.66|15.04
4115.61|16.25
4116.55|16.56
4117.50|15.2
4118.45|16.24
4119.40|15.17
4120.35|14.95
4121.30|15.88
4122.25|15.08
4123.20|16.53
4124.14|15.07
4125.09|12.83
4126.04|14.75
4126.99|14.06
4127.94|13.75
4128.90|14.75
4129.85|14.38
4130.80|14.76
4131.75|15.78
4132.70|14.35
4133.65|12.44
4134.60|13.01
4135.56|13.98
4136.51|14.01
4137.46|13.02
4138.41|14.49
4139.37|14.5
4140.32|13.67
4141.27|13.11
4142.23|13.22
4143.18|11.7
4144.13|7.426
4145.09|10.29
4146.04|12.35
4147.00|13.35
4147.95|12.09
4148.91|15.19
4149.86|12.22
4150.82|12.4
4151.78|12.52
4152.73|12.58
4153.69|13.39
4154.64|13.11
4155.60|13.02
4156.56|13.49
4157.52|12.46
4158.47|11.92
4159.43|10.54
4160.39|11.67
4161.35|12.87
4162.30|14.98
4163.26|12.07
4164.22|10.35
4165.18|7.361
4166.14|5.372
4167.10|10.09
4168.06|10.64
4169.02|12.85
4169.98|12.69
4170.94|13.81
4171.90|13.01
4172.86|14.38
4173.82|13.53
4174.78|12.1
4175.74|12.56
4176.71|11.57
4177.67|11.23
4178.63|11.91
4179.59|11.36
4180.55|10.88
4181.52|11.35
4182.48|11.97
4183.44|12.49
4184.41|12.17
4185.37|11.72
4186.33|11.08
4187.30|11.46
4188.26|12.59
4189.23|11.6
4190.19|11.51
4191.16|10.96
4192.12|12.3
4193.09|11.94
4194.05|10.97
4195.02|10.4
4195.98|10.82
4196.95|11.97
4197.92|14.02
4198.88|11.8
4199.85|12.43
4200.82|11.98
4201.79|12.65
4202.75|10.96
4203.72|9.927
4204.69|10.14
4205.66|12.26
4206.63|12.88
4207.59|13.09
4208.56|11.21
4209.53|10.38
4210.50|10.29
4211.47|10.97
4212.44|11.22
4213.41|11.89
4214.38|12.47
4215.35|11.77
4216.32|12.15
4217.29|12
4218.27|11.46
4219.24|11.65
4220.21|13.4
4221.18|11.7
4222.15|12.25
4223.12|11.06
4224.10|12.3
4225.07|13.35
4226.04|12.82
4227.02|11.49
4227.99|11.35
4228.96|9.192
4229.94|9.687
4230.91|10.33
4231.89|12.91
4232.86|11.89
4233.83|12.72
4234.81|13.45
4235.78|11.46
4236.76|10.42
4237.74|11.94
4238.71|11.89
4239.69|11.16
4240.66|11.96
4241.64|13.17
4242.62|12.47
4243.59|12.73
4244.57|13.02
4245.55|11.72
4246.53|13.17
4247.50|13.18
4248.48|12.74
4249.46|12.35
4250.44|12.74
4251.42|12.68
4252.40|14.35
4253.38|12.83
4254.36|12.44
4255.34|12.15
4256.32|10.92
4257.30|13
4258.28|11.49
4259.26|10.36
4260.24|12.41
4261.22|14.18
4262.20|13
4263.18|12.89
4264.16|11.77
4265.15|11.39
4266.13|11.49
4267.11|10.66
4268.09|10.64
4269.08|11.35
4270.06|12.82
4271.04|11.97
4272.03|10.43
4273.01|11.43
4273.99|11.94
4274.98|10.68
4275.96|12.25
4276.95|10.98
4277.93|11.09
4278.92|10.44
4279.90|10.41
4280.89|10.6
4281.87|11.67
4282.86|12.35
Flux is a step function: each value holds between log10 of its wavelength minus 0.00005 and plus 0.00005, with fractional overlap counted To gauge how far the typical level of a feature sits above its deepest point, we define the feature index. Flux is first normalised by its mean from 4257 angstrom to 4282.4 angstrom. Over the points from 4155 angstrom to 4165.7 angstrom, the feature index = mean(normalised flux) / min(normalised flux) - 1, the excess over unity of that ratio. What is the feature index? 0.61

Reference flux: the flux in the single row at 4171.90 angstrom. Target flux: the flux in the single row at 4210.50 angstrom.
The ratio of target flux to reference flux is 0.79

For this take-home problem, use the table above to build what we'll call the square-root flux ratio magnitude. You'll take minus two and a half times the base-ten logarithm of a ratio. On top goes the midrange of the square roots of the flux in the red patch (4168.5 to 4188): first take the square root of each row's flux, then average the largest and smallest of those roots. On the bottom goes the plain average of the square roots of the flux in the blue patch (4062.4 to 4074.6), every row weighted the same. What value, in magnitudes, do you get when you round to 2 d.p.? 0.24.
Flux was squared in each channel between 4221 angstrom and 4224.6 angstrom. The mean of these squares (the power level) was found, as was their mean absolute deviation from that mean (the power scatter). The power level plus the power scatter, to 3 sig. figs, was 151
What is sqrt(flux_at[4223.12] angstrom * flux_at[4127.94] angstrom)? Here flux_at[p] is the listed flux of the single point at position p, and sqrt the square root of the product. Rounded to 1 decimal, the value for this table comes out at 12.3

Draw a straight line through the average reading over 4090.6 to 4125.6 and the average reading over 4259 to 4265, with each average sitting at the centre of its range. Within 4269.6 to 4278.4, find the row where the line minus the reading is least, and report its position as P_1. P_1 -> 4270.06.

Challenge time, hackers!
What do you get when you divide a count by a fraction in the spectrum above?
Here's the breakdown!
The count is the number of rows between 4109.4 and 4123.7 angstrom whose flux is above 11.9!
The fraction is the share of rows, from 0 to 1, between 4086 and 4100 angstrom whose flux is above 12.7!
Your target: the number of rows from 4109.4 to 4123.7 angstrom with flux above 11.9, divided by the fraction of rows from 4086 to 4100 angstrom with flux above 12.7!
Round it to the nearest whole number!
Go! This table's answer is 15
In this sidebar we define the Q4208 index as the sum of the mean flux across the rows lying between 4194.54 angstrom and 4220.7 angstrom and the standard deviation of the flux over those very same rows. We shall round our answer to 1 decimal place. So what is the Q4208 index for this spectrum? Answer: 12.7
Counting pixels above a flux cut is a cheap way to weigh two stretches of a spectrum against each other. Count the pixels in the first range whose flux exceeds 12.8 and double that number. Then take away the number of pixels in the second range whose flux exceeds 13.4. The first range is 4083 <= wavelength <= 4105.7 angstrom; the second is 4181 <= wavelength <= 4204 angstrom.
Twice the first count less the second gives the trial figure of 47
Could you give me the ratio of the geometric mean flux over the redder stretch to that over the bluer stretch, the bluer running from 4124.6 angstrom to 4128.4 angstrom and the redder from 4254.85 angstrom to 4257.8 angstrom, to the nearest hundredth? 0.87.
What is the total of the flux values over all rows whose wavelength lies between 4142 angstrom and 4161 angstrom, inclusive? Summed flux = 245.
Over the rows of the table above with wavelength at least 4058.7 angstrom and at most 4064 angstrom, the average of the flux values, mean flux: 22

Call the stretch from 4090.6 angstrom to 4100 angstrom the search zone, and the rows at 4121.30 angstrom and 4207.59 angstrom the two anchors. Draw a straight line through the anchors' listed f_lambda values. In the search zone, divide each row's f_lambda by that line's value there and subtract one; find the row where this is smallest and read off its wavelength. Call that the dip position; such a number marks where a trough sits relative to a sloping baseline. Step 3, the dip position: 4098.58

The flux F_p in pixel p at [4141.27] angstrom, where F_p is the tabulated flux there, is 13.11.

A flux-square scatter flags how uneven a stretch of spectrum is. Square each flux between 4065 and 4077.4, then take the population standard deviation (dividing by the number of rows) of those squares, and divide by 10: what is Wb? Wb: 3.03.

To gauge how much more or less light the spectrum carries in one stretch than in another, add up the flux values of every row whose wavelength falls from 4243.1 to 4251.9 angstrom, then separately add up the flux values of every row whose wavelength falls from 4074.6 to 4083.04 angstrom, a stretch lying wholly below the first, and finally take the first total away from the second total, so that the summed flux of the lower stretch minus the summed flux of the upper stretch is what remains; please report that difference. 52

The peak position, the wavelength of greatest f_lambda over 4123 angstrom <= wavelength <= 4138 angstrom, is 4123.20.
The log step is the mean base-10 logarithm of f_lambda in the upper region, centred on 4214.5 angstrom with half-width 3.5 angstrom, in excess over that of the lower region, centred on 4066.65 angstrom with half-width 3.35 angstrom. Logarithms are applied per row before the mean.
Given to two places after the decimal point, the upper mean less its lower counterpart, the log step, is -0.23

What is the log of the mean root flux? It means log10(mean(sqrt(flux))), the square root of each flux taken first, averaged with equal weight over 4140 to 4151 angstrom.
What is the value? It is 0.54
